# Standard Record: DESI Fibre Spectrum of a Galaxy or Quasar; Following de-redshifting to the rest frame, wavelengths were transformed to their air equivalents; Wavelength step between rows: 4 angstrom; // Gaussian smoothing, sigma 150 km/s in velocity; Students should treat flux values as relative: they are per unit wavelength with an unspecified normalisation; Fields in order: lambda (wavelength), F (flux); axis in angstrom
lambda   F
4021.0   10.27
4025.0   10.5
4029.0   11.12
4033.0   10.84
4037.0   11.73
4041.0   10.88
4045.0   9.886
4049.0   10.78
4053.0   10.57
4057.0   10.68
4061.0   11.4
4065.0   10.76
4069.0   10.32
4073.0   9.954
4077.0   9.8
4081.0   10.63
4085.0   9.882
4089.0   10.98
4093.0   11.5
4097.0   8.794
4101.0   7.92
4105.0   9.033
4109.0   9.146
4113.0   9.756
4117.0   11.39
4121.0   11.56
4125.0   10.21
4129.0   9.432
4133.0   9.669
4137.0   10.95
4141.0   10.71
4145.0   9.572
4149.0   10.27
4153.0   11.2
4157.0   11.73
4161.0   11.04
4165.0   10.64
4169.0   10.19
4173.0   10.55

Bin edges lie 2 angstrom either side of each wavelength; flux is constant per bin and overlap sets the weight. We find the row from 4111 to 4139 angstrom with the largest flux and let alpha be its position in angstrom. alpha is 4121.0 angstrom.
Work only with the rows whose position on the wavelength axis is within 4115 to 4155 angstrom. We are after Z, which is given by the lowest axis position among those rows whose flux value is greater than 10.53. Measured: 4117.0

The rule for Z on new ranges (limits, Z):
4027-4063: 4029.0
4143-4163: 4153.0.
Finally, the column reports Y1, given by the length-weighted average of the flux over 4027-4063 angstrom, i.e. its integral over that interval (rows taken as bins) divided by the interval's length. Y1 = 10.9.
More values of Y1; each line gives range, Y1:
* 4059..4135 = 10.1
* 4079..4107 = 9.8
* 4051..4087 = 10.4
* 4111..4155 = 10.4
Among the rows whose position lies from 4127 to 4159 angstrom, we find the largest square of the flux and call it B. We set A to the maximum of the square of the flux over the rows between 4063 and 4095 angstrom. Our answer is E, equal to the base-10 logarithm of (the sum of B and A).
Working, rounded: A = 132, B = 138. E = 2.43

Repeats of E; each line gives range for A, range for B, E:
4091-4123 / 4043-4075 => 2.42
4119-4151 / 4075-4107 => 2.42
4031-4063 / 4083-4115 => 2.43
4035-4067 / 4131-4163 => 2.44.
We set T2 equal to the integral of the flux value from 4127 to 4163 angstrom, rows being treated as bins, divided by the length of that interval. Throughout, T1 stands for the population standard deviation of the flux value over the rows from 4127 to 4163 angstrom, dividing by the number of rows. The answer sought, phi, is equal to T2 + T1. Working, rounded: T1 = 0.77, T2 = 10.5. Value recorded 11.3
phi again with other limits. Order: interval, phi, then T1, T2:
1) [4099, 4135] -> 10.9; 1.08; 9.8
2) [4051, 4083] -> 11.0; 0.47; 10.5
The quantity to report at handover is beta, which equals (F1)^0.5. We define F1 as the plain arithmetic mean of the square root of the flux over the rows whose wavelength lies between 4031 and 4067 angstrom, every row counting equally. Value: 1.81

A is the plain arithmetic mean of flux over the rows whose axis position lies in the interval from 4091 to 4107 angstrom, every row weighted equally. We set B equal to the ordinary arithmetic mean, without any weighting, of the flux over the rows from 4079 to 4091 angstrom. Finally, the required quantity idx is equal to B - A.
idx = 1.19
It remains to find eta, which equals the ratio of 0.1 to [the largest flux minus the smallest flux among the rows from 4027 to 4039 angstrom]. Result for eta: 0.11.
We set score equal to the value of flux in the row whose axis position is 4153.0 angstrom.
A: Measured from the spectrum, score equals 11.2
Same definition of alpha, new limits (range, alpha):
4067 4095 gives 4093.0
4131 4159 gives 4157.0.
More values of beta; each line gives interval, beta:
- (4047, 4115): 1.78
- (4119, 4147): 1.79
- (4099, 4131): 1.77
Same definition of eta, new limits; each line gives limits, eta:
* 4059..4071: 0.09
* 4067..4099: 0.04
